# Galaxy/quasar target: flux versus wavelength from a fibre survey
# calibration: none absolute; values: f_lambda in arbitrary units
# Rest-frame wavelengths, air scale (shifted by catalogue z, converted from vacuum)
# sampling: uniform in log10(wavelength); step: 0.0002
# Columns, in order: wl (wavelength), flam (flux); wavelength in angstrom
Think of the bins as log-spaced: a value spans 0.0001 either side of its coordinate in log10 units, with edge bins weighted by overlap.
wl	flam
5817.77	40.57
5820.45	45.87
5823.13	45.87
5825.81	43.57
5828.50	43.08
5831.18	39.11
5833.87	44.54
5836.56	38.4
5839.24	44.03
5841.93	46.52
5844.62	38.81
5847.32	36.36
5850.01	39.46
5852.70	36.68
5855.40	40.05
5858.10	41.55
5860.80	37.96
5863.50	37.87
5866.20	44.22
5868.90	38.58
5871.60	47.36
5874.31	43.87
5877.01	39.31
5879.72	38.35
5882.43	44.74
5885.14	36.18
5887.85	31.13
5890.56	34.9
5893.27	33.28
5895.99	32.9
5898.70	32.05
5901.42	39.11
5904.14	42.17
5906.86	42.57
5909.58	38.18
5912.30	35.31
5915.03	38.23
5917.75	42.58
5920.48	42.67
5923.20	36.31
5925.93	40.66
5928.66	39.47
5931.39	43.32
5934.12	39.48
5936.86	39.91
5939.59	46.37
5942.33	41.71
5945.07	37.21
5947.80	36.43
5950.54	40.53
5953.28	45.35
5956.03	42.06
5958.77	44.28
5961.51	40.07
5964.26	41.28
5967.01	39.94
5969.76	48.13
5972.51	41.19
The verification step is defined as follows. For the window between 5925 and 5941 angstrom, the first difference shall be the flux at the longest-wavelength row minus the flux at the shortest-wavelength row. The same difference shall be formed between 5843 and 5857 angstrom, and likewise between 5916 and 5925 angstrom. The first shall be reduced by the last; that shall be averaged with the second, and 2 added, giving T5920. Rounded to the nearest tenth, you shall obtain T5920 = 8.6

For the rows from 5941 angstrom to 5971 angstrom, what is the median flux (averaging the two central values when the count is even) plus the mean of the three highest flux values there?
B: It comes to 87.2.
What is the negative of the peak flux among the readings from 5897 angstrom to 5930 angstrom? -42.7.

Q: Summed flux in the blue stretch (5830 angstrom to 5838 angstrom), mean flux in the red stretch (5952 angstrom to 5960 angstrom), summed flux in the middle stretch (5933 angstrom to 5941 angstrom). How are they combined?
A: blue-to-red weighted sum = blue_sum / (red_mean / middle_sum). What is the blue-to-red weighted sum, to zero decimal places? 350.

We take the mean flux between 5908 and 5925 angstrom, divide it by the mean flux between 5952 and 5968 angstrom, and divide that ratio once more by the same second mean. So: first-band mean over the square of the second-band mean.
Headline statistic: 0.0219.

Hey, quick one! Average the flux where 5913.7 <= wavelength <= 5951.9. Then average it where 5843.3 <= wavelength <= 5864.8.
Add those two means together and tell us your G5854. 78.9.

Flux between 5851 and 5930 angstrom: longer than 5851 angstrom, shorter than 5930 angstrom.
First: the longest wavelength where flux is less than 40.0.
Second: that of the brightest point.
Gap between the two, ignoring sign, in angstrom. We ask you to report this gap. 57.1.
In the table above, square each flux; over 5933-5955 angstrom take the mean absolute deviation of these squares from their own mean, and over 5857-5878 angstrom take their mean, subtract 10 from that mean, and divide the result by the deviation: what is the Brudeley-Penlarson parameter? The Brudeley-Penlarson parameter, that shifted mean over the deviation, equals 7.6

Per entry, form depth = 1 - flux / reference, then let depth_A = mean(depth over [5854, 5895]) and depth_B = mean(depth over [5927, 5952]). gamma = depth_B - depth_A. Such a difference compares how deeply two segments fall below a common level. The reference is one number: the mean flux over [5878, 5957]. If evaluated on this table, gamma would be -0.03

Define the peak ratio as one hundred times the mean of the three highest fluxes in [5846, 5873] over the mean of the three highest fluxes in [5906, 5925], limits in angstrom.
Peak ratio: 104.2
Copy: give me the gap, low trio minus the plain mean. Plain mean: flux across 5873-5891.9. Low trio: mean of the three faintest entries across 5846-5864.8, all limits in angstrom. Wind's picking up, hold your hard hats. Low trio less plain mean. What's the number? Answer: -1.4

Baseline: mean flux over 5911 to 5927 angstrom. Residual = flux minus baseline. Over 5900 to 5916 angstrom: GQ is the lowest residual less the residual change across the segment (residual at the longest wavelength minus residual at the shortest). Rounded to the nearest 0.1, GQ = -3.1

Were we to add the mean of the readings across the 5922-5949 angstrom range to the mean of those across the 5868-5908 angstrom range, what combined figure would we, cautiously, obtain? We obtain 78.5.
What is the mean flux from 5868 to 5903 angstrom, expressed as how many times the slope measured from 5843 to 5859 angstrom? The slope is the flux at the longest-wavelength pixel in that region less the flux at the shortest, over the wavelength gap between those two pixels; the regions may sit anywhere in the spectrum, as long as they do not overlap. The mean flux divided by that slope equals 186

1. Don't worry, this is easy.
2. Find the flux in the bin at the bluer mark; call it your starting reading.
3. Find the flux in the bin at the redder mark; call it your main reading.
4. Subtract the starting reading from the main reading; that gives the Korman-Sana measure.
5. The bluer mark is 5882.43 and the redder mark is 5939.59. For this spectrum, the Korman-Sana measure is 2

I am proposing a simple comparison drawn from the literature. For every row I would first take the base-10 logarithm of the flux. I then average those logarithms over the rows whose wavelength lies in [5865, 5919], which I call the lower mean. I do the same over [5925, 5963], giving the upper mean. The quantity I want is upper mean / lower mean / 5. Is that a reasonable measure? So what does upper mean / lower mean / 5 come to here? 0.204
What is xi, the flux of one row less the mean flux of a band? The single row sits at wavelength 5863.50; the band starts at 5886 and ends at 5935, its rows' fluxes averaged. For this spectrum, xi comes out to 0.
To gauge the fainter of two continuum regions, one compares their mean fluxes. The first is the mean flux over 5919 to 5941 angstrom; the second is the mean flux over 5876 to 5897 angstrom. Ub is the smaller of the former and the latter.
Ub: 36.3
